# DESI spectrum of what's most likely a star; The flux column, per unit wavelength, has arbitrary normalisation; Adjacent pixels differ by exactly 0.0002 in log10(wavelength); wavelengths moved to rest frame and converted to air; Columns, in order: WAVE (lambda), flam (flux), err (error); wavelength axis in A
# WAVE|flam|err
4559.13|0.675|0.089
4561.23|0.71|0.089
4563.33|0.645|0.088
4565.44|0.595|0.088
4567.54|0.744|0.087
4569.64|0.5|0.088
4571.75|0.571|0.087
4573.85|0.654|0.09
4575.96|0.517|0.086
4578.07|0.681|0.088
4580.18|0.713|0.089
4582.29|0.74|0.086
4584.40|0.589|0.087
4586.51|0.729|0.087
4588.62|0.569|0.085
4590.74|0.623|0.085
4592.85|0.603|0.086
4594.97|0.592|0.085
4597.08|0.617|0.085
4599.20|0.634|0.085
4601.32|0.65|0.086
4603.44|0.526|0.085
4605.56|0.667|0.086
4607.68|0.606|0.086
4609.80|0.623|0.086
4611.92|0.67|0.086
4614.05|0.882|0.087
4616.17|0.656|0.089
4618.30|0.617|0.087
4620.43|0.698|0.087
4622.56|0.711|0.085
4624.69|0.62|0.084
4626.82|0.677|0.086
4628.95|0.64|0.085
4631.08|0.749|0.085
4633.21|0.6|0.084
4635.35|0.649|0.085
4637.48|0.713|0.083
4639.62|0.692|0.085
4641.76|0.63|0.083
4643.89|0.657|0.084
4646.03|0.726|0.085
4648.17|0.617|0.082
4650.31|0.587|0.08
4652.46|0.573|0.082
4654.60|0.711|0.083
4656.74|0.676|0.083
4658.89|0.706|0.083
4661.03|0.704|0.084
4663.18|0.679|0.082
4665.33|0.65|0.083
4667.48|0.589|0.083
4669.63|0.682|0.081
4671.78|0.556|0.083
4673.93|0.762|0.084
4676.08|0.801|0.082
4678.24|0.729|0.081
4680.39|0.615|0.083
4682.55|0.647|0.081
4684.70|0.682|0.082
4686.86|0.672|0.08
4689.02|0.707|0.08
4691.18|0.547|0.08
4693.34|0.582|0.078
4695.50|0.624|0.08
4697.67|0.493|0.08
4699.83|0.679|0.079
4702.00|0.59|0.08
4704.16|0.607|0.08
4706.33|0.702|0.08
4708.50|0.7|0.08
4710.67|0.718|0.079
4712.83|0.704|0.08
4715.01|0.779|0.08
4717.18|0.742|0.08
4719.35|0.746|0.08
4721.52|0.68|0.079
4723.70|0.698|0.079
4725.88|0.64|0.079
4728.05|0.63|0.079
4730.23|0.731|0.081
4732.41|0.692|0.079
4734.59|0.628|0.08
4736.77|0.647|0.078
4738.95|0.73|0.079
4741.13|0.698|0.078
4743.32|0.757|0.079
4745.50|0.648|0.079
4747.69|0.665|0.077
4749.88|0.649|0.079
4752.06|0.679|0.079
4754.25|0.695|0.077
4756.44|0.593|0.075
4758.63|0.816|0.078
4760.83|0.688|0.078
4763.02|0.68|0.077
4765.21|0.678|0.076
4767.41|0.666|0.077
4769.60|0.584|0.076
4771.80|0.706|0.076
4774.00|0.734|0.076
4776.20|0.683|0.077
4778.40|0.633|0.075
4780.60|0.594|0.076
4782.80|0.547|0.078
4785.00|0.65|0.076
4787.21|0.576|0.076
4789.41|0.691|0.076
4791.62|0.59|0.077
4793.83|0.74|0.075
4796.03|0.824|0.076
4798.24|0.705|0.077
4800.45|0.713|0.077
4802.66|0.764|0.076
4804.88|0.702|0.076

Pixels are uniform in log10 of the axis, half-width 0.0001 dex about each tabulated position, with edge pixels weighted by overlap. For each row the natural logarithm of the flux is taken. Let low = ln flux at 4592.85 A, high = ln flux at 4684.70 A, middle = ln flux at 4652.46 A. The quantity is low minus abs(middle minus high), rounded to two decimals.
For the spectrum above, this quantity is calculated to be -0.68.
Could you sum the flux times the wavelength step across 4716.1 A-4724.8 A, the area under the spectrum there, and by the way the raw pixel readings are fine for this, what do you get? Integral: 6.23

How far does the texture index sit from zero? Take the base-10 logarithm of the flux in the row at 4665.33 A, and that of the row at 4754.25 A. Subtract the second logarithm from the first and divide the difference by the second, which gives 0.18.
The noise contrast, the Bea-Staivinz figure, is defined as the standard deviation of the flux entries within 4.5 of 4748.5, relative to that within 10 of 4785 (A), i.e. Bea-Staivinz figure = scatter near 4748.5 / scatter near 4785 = 0.2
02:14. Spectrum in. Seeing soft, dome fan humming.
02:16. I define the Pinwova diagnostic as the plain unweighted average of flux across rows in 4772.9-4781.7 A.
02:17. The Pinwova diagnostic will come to 0.661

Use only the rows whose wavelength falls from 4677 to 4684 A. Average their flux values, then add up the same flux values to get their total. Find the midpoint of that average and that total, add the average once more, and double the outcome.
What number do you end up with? 4.0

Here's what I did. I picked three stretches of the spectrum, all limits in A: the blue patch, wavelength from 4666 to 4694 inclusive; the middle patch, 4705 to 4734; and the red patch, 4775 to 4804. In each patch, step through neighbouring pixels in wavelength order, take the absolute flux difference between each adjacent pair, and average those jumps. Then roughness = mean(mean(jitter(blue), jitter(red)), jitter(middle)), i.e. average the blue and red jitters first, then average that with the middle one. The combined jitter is 0.058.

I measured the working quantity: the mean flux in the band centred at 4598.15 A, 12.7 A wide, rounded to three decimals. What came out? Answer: 0.604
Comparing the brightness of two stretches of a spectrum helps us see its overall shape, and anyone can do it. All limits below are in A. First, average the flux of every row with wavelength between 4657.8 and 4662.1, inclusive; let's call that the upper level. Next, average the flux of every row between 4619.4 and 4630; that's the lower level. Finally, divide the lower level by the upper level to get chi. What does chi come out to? 0.95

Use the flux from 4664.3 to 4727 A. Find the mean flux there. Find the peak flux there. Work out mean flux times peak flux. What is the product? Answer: 0.53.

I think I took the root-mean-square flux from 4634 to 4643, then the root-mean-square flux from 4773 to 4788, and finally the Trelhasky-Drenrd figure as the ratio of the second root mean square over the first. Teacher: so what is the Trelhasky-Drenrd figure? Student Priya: 0.94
